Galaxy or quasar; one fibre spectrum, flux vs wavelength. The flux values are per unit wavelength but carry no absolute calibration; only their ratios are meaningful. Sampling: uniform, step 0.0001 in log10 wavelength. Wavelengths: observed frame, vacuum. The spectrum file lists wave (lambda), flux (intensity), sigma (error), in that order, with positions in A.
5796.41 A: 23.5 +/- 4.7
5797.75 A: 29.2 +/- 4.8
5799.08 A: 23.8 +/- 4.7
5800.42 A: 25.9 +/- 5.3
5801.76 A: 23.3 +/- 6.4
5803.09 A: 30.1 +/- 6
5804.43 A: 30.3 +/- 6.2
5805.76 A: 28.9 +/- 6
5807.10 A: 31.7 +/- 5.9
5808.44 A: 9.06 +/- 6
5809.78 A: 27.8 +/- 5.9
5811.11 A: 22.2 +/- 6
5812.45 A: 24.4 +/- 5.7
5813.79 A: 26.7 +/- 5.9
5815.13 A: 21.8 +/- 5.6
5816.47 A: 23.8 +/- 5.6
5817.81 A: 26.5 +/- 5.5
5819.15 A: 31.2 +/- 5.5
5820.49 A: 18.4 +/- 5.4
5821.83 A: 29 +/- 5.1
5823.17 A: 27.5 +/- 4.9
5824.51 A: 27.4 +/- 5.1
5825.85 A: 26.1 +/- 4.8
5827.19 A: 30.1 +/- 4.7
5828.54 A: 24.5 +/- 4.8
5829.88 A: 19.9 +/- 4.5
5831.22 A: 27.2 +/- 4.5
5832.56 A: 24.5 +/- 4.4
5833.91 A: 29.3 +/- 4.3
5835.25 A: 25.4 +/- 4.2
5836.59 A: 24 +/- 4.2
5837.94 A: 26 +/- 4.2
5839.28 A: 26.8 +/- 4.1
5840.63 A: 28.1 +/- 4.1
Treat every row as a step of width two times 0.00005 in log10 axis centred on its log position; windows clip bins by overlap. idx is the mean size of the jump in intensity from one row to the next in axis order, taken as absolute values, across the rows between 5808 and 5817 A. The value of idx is 6.0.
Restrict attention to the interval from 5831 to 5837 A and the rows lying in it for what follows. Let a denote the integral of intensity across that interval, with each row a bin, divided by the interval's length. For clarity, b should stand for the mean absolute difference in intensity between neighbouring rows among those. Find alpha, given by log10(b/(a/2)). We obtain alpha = -0.61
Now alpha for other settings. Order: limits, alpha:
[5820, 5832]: -0.47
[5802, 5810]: -0.15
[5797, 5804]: -0.50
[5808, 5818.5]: -0.32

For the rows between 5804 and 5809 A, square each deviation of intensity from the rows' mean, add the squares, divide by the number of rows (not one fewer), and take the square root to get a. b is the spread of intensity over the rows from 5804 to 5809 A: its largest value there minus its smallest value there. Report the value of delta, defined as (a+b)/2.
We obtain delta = 15.9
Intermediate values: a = 9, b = 23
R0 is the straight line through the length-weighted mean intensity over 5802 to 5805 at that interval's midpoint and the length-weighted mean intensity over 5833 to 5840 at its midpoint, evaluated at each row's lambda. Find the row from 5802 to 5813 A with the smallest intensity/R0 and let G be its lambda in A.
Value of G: 5808.44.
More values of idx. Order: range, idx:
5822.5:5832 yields 3.8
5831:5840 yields 2.6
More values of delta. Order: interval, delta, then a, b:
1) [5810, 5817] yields 3.3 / 2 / 5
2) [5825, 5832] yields 6.8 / 3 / 10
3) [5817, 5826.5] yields 8.3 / 4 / 13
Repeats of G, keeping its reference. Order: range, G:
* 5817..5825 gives 5820.49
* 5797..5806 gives 5801.76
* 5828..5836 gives 5829.88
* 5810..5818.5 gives 5815.13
